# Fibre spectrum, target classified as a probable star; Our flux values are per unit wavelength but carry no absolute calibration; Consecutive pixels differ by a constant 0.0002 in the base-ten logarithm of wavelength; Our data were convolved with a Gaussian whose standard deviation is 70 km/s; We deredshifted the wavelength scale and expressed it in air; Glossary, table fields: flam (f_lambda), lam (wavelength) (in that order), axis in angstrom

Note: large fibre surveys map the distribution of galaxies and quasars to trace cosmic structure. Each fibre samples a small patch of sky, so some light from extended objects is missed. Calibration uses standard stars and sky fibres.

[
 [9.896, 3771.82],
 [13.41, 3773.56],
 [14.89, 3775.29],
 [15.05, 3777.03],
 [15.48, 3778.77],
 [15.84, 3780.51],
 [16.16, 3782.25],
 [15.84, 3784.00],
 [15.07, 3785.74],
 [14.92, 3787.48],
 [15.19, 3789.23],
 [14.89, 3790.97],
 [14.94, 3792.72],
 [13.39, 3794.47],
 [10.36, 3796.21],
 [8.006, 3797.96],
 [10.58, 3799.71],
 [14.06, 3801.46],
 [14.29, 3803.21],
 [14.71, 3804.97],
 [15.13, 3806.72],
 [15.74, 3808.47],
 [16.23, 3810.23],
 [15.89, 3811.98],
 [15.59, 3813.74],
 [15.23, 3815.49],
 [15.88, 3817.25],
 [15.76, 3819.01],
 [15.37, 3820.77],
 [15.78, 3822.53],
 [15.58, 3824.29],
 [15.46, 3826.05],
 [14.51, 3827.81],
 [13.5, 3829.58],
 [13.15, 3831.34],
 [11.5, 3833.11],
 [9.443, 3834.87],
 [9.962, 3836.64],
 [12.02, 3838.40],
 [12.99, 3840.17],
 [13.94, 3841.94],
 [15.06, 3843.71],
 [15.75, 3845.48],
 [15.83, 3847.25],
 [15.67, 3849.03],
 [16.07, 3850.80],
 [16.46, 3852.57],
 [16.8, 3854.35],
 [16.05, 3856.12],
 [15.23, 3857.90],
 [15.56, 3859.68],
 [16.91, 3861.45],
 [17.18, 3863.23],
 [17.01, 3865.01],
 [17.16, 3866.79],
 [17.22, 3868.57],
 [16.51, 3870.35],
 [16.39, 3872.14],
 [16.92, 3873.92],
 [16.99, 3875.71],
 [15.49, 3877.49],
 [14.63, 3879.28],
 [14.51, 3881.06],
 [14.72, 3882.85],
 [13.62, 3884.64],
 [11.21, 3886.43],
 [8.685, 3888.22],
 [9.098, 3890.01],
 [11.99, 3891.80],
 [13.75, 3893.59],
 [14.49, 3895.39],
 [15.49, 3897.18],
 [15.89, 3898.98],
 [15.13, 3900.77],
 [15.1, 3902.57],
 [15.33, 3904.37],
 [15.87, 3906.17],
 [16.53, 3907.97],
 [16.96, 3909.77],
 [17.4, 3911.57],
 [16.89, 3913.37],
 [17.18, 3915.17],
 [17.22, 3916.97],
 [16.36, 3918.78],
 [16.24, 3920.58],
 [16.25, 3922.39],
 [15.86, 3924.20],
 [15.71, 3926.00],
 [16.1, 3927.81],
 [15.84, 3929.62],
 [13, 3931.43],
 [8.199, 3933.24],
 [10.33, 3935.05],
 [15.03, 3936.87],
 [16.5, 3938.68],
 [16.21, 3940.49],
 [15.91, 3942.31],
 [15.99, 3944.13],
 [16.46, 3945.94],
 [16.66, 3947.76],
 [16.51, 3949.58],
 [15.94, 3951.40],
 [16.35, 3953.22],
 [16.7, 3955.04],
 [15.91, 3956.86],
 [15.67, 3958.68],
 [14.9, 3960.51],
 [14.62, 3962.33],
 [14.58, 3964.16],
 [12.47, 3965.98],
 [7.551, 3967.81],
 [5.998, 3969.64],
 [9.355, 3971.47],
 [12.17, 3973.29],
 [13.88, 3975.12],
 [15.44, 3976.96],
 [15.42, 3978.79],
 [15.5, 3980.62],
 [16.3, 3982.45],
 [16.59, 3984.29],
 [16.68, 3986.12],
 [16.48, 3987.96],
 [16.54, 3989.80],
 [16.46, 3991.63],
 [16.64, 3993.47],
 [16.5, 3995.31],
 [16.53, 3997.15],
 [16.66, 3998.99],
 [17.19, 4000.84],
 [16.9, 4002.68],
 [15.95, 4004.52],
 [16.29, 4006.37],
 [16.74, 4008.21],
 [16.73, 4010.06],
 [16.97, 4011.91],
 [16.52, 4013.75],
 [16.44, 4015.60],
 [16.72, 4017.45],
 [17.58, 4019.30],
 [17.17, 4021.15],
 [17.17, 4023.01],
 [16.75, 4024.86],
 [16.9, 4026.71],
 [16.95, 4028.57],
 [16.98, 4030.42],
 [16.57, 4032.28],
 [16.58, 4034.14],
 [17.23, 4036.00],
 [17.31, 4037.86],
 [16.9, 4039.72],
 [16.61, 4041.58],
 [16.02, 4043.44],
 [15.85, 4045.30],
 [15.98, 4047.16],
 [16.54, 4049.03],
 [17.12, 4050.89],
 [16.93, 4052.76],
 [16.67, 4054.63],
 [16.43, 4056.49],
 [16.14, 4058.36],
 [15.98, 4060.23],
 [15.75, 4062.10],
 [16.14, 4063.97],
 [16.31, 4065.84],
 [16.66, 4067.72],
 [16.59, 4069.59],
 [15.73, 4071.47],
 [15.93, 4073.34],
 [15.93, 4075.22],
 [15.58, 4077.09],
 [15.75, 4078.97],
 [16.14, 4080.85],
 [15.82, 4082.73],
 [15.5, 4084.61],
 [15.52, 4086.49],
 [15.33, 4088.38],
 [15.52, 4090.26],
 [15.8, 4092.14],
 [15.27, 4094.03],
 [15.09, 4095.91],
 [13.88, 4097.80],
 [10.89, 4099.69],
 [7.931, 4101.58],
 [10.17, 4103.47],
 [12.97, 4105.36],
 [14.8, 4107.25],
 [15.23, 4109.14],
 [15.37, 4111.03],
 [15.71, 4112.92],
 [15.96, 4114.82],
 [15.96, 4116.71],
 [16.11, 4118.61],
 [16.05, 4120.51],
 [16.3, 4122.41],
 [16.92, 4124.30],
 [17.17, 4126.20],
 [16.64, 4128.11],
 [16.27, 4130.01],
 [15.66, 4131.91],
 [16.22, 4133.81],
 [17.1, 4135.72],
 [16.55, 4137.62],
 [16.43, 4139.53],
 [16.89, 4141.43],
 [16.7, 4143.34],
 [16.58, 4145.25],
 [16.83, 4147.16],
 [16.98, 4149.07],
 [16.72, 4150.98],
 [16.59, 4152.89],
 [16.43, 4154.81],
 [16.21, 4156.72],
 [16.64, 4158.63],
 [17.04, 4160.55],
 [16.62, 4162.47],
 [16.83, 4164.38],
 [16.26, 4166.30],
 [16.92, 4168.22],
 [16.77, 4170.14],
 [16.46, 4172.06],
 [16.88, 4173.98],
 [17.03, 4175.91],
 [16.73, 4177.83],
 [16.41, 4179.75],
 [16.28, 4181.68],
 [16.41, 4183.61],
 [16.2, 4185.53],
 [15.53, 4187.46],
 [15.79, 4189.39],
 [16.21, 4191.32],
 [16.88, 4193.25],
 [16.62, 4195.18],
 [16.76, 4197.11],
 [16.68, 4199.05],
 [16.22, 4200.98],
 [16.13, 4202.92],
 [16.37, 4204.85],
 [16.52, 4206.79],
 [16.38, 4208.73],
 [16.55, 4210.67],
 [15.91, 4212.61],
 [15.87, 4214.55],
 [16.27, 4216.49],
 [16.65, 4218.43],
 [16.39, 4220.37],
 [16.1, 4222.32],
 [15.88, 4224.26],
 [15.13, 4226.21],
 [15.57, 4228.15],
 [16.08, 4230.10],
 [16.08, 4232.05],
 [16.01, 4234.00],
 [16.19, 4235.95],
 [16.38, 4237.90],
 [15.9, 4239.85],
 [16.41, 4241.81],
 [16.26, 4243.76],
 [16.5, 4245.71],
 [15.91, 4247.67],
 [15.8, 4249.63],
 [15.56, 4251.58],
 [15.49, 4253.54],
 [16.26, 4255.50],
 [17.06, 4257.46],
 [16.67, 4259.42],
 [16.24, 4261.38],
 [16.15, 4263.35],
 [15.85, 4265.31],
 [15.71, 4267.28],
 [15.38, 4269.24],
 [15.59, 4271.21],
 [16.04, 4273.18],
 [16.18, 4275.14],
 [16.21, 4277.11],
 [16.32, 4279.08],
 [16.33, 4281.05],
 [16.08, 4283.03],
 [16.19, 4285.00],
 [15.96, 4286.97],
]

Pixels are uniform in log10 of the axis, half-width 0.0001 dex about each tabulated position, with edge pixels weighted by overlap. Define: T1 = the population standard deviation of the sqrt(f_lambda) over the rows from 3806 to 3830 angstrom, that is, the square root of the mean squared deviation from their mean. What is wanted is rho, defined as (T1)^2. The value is 0.007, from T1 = 0.09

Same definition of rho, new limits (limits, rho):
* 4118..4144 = 0.003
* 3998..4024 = 0.002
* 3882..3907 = 0.112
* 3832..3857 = 0.111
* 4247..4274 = 0.003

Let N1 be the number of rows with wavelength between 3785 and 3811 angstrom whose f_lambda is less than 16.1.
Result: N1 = 14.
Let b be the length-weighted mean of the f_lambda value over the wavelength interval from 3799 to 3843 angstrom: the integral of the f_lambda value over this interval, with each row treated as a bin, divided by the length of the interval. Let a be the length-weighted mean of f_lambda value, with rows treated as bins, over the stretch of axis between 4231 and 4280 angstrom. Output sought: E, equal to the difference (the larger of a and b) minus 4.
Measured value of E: 12.1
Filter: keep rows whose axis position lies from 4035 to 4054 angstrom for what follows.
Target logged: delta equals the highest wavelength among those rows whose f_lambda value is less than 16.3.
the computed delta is 4047.16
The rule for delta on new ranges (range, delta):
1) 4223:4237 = 4235.95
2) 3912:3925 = 3924.20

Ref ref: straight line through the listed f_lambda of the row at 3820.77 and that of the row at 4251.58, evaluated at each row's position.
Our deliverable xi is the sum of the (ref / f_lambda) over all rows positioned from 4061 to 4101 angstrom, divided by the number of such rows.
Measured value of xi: 1.01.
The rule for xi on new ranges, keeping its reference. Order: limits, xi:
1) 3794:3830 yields 1.11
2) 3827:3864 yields 1.09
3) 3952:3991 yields 1.17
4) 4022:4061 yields 0.93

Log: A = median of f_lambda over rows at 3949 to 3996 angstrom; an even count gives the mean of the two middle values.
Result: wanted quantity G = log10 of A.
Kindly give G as 1.198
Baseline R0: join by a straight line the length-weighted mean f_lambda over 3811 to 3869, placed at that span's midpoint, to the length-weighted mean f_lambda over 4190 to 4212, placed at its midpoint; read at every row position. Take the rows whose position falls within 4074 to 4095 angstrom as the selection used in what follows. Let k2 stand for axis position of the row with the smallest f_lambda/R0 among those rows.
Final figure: 4094.03 angstrom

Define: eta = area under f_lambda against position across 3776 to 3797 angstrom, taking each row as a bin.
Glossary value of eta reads 310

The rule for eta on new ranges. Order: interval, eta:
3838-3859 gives 320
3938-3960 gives 356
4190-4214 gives 394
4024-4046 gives 368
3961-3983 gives 281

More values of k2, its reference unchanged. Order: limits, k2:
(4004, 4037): 4004.52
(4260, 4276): 4269.24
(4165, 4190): 4187.46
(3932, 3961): 3933.24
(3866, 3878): 3877.49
